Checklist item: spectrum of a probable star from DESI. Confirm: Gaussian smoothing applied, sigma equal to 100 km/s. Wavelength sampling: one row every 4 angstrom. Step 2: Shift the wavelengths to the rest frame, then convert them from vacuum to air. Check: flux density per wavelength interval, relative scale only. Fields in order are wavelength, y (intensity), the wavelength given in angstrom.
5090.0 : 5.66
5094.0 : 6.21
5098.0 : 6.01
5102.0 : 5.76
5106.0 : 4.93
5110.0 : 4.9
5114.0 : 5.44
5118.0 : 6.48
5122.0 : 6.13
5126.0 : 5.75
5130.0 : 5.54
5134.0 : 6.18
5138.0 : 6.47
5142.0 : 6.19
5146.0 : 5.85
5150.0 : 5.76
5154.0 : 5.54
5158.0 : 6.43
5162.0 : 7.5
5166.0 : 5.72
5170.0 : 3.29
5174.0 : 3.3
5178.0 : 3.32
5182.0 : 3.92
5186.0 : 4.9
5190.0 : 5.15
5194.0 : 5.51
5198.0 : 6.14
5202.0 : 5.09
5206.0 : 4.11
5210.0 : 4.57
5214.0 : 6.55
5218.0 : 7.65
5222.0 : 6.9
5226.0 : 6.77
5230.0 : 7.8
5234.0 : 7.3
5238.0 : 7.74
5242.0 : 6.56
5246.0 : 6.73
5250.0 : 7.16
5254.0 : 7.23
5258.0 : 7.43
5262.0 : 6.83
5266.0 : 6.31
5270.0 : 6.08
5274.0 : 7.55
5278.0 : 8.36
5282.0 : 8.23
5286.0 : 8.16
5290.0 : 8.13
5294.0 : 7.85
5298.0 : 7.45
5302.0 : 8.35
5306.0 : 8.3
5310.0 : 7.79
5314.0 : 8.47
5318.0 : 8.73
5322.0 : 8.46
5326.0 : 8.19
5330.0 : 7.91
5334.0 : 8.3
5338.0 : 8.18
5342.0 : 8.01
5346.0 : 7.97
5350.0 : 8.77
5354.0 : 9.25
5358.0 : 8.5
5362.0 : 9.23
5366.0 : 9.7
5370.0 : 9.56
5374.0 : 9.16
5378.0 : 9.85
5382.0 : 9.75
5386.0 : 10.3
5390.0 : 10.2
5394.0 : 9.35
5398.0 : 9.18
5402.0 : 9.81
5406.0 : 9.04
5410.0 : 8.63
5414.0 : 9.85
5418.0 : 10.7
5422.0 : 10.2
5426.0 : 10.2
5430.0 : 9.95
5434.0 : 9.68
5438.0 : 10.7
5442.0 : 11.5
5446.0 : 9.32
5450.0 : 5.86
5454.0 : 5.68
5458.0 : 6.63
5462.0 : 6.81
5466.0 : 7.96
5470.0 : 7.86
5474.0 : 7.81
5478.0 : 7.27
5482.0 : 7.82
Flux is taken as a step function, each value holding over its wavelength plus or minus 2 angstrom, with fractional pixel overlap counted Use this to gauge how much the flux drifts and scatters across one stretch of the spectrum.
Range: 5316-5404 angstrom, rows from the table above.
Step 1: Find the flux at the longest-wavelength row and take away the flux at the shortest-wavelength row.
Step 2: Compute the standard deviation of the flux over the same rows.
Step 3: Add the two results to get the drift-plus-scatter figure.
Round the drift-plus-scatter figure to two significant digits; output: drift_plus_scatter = 1.8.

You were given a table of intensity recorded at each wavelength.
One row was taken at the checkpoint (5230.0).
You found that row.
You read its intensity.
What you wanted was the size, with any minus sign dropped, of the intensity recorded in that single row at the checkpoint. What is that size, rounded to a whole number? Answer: 8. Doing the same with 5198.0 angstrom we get 6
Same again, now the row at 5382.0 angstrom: 10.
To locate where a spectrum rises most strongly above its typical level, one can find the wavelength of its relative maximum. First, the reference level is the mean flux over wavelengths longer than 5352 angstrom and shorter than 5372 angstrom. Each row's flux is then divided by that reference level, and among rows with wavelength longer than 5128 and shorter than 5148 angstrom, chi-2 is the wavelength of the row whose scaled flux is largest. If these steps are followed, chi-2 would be 5138.0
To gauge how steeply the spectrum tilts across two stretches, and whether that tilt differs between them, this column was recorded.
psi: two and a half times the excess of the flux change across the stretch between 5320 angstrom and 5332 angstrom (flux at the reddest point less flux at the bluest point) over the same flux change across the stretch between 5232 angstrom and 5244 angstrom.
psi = 0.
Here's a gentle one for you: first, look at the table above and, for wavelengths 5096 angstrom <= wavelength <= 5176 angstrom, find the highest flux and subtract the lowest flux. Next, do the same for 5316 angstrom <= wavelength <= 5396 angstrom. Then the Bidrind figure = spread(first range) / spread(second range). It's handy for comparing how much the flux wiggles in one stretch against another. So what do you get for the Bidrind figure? 1.8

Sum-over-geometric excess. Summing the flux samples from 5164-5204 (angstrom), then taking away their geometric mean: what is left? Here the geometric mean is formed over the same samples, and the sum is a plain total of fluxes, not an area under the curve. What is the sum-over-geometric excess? 42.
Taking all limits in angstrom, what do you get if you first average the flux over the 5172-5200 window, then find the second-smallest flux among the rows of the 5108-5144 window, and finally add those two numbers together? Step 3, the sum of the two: 10.0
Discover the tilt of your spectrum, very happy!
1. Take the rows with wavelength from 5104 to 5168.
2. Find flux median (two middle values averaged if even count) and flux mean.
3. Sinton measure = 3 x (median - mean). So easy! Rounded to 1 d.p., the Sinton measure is -0.4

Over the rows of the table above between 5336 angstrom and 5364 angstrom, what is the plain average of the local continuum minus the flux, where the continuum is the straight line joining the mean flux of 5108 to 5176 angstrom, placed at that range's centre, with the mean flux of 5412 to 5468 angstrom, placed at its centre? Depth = -0.6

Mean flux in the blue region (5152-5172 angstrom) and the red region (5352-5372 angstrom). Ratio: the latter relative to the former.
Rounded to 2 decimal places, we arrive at 1.62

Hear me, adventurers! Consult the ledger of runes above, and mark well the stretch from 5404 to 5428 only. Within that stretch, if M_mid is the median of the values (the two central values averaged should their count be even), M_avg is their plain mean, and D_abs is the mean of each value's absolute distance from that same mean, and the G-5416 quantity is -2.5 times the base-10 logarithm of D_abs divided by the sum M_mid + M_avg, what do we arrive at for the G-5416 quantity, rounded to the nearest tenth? 3.8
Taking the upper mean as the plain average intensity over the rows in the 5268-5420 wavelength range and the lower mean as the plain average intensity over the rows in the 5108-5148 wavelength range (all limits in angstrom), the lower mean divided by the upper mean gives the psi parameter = 0.68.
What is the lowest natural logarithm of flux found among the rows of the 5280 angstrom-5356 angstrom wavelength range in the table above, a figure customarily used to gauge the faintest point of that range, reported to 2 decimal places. 2.01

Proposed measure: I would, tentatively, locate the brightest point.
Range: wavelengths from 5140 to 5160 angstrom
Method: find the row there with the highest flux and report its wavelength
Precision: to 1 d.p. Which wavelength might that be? 5158.0 angstrom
